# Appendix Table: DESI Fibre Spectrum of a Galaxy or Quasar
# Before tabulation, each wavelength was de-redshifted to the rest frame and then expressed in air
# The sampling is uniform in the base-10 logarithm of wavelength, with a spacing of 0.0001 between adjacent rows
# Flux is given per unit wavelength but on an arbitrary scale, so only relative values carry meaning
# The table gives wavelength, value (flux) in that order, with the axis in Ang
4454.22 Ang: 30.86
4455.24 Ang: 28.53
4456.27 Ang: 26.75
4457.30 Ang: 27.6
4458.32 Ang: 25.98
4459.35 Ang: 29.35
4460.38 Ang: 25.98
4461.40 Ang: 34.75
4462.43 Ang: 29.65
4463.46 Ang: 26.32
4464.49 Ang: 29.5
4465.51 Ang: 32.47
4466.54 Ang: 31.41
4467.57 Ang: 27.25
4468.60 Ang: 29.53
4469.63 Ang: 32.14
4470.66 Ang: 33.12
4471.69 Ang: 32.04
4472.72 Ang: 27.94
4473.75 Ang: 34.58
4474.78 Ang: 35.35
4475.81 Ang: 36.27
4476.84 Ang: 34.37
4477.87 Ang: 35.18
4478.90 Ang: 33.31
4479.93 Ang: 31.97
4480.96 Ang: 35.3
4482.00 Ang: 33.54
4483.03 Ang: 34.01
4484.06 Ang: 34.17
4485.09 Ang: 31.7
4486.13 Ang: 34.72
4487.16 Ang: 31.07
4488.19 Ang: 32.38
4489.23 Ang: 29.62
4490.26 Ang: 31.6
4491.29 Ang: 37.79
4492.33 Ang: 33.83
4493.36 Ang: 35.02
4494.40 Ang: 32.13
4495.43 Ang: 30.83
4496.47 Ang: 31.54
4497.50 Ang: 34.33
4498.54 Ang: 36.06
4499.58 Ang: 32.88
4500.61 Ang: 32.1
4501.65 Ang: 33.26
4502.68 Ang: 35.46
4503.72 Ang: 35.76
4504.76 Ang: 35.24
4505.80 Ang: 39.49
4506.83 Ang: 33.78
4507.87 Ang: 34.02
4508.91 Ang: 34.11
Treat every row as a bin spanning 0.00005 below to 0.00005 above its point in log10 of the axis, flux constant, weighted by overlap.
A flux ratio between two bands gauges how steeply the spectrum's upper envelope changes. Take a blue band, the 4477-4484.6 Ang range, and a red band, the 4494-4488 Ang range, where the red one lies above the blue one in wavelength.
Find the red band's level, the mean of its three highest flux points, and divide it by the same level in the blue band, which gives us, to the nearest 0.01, 1.02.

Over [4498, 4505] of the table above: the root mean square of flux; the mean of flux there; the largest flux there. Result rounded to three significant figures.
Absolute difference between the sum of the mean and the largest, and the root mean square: 36.0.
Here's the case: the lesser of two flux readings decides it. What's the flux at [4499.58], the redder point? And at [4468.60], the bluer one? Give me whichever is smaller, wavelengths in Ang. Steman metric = 29.5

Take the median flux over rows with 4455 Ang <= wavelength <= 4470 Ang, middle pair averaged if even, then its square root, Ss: 5.42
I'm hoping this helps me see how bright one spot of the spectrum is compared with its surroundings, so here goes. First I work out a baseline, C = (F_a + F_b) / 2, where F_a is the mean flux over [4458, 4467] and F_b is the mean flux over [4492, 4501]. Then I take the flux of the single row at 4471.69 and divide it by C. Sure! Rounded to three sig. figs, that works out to 1.02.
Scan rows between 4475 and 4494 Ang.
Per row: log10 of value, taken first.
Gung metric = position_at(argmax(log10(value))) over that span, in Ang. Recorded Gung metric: 4491.29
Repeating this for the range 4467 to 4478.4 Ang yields 4475.81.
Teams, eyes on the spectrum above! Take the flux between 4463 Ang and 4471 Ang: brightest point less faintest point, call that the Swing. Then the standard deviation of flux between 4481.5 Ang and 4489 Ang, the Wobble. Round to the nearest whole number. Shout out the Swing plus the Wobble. 8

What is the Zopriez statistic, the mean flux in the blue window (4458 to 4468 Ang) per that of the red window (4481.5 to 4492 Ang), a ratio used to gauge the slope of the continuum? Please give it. 0.89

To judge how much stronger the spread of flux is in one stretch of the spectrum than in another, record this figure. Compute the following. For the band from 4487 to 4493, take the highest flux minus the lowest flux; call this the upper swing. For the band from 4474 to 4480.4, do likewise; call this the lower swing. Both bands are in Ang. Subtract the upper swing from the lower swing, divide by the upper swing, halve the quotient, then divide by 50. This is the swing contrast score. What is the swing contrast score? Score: -0.0047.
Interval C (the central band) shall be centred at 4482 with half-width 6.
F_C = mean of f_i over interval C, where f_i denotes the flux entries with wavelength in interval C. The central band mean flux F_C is 33.6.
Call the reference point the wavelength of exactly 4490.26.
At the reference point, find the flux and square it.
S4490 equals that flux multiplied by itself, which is 999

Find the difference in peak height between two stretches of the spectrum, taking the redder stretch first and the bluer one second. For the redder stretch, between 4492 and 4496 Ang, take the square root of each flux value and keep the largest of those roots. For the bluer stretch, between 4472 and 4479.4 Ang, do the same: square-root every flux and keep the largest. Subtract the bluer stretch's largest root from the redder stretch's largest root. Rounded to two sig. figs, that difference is -0.10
